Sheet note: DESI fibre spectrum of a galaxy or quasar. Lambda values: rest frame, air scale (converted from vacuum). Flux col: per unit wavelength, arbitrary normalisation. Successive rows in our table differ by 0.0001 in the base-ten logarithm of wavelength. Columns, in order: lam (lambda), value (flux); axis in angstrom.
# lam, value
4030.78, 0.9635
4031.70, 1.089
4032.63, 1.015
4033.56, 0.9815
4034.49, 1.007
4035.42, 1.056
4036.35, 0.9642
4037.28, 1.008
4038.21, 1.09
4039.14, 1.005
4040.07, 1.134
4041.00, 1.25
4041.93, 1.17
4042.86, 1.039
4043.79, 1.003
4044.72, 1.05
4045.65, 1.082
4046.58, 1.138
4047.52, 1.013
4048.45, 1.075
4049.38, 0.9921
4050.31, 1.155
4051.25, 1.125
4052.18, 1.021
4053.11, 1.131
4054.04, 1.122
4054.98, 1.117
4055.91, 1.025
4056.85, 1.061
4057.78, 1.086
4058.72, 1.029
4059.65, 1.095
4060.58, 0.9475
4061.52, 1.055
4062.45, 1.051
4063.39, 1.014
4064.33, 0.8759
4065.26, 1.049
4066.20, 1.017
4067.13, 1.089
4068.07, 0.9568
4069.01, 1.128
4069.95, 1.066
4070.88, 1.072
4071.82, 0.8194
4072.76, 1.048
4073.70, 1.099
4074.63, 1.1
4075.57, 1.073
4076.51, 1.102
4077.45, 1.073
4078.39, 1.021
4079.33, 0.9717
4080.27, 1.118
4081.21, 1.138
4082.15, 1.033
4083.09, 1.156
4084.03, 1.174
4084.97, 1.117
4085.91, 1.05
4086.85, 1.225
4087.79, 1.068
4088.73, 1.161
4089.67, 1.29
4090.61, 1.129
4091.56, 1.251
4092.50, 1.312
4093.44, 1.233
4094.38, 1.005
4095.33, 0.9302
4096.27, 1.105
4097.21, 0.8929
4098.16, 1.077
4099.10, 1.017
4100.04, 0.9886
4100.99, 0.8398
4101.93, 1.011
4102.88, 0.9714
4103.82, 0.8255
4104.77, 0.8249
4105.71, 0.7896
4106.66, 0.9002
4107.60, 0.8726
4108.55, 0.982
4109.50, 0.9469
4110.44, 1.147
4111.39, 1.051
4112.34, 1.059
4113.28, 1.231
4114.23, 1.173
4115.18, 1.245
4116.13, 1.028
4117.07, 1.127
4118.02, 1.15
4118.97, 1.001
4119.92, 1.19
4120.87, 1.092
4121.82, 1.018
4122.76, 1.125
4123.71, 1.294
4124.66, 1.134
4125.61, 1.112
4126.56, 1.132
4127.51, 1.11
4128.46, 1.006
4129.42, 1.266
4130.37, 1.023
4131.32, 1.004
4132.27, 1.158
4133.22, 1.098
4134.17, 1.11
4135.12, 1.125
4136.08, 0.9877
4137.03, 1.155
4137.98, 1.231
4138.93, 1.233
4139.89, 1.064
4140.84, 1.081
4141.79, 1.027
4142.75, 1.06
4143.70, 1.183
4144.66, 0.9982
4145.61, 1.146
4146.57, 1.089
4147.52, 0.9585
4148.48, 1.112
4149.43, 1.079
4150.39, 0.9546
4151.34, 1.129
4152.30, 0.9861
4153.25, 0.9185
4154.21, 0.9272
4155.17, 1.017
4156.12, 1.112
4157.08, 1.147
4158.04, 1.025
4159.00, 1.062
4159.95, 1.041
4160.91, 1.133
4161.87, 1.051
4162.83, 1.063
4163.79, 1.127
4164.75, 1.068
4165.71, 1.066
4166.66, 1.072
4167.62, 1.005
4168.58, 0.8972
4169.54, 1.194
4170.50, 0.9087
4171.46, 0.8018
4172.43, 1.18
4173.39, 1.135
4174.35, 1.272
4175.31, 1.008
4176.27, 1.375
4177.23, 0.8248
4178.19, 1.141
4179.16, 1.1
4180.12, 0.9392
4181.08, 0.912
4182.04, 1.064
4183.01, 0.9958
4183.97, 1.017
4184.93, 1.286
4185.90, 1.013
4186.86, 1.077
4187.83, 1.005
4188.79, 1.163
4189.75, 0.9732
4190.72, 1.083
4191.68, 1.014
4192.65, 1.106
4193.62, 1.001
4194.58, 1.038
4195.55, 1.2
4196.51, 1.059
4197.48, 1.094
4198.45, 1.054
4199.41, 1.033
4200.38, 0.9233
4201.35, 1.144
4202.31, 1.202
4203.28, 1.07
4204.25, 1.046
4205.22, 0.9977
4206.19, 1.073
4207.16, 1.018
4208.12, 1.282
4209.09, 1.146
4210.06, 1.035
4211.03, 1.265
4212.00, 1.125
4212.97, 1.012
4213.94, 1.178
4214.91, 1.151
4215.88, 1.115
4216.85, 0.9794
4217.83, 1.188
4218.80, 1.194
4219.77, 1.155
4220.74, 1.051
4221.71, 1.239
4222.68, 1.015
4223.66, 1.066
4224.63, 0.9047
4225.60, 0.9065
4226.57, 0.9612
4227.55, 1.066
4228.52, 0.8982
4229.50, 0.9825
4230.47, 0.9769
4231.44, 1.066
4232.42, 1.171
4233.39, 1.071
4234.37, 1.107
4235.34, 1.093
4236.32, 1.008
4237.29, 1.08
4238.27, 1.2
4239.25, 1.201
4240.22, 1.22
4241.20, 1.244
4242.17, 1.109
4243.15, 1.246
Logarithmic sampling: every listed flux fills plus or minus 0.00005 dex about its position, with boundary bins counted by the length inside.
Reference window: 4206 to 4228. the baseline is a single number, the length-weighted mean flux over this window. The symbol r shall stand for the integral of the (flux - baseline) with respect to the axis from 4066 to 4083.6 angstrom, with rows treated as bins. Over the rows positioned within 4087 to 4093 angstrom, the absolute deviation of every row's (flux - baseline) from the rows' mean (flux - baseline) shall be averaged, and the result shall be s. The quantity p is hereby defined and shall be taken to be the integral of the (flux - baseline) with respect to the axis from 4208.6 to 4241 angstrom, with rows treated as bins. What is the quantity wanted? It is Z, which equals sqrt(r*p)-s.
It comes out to 0.25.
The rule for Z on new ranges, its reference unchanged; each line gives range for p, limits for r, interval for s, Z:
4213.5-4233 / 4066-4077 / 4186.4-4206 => 0.48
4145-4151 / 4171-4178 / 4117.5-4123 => 0.02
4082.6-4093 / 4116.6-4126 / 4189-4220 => 0.43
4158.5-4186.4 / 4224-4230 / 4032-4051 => 0.80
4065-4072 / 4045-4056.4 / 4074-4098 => 0.14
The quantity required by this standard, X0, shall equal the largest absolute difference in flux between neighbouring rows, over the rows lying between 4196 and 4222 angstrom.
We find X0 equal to 0.264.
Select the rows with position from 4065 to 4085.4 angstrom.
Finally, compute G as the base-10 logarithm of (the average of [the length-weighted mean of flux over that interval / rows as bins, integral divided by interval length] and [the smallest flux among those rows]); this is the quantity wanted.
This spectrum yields -0.03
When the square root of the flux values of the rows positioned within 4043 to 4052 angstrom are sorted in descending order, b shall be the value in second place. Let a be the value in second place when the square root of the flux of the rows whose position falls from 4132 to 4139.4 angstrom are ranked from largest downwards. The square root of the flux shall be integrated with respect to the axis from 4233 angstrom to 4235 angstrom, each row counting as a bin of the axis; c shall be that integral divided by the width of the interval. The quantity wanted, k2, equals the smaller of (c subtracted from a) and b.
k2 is 0.07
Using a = 1.11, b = 1.07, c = 1.044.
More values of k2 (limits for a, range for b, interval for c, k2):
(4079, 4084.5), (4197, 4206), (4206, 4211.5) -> 0.01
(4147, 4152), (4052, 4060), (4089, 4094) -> -0.06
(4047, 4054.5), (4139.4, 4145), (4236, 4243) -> -0.01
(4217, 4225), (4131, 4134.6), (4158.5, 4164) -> 0.06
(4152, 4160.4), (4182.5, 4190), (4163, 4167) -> 0.01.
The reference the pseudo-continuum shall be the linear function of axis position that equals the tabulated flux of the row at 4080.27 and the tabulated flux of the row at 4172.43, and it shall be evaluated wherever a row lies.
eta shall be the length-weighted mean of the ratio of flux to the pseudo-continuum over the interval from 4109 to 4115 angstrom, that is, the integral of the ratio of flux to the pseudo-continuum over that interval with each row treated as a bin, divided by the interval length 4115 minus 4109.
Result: 0.972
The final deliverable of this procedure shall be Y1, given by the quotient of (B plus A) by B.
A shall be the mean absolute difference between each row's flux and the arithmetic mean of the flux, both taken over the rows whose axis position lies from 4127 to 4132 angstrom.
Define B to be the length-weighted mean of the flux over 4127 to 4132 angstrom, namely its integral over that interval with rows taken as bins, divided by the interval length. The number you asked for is 1.08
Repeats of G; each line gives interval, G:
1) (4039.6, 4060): 0.02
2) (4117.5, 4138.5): 0.02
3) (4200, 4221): 0.01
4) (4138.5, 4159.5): 0.00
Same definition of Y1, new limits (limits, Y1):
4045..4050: 1.04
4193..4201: 1.05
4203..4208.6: 1.06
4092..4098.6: 1.11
